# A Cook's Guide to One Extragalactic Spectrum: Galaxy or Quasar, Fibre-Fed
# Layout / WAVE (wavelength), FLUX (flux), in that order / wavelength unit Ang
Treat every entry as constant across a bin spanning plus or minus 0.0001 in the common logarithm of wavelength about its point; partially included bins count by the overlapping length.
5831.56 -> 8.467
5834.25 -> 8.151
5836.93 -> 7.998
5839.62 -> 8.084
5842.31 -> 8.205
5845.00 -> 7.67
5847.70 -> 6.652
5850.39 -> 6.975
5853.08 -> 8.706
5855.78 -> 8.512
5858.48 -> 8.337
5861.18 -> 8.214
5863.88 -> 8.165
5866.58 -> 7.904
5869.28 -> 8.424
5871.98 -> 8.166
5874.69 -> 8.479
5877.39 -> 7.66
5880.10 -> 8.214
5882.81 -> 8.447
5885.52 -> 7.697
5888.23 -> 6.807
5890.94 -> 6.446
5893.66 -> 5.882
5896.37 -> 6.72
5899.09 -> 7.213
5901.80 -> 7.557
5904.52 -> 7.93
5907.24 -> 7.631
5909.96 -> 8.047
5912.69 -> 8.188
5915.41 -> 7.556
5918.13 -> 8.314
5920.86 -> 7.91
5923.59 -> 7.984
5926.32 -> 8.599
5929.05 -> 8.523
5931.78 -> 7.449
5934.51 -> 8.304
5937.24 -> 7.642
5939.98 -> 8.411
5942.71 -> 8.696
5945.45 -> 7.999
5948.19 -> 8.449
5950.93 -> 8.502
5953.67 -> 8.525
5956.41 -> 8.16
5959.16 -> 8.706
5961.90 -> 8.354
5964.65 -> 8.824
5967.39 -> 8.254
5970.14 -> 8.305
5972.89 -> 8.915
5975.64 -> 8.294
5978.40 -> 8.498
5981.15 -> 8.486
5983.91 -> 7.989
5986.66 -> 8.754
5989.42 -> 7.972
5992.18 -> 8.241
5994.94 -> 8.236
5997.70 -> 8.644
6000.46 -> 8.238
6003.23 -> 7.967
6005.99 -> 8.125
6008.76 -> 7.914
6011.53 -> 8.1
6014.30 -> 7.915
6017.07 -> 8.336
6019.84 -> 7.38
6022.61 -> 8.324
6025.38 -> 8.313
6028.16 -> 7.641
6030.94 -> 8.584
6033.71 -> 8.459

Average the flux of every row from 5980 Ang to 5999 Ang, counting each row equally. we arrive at 8.33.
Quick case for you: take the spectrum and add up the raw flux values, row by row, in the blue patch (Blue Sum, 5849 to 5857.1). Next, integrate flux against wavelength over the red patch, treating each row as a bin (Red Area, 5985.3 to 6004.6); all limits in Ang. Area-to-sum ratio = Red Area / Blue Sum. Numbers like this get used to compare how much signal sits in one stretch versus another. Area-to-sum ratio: 7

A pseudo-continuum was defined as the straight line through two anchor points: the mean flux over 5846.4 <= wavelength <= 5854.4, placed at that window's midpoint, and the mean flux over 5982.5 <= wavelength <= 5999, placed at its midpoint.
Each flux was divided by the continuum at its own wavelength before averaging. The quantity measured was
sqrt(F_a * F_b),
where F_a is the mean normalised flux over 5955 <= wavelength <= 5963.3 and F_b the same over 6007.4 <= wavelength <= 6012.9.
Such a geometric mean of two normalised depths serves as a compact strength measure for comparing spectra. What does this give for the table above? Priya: 0.99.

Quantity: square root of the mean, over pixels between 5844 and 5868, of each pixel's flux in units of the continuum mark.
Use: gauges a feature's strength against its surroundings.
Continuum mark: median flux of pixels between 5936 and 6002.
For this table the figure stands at 0.97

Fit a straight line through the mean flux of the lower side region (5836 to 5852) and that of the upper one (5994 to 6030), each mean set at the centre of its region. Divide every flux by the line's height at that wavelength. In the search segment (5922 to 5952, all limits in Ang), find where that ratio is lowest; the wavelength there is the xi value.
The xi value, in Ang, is 5931.78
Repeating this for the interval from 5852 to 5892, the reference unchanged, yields 5890.94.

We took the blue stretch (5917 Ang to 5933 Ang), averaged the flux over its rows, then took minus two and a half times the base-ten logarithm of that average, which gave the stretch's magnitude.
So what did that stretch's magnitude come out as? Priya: -2.28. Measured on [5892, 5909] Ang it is -2.14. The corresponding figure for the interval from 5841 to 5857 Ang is -2.23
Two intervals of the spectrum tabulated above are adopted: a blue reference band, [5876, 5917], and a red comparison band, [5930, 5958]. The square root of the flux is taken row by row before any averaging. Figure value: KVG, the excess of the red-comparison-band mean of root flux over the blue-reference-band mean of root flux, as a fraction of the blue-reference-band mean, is 0.050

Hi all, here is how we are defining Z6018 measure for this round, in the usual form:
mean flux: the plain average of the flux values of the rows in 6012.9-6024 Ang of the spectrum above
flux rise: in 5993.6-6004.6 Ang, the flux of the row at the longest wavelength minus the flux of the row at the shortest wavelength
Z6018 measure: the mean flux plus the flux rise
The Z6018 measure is 7.7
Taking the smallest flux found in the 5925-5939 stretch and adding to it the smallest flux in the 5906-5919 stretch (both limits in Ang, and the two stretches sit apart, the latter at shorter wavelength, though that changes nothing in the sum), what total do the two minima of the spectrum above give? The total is 15.0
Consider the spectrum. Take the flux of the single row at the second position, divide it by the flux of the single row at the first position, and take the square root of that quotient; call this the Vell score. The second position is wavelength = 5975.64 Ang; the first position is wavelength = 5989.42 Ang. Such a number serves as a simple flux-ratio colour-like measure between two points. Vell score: 1.02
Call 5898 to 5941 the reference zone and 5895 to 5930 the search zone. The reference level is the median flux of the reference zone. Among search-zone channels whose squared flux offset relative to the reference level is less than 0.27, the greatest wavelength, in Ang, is 5923.59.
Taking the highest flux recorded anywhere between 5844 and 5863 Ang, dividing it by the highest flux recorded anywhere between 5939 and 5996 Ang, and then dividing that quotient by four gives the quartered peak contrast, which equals 0.244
